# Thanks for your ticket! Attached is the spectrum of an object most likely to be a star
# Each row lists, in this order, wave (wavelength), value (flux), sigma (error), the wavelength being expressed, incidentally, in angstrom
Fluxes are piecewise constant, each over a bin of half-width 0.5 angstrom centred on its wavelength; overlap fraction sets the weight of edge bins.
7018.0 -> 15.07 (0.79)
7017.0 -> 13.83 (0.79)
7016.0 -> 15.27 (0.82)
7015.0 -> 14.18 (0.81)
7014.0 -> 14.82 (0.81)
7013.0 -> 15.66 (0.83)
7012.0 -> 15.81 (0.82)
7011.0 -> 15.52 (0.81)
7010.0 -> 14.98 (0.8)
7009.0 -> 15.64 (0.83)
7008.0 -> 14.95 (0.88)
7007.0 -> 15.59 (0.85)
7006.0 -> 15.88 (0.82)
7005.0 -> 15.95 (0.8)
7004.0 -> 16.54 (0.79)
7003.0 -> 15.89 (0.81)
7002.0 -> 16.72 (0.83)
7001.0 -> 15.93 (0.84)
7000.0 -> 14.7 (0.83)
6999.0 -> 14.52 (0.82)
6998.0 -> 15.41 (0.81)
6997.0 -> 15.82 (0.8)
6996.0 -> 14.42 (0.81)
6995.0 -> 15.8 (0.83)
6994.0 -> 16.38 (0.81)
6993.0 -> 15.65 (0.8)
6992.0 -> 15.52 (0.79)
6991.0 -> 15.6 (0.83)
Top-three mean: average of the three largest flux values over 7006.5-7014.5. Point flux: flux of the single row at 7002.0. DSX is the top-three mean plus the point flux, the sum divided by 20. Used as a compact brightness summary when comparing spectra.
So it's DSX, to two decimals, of 1.62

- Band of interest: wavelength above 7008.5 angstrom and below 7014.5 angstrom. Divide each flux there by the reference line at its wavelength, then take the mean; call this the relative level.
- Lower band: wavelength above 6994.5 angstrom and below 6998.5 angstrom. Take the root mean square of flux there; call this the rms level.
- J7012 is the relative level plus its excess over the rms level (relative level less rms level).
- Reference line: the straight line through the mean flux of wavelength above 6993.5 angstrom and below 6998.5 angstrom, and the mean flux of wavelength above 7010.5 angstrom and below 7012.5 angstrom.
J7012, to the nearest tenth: -13.4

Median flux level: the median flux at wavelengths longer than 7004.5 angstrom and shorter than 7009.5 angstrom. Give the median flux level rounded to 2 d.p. 15.64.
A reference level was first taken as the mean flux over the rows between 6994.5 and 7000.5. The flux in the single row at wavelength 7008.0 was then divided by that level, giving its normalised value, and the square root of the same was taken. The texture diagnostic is 0.99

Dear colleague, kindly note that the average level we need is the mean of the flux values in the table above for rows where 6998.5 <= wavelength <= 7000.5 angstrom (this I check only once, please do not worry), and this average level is 14.6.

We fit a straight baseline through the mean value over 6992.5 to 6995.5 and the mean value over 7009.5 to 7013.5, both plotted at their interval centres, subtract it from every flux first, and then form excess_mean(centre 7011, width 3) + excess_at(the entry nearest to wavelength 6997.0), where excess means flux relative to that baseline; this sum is -0.1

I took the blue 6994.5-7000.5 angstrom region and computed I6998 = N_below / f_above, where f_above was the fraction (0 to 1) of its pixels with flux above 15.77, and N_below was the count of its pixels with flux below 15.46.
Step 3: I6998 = 12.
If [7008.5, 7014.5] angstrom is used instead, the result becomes 12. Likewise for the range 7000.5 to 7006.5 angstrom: 0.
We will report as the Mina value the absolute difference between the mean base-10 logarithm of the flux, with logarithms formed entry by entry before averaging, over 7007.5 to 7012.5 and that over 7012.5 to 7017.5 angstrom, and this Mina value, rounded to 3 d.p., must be 0.018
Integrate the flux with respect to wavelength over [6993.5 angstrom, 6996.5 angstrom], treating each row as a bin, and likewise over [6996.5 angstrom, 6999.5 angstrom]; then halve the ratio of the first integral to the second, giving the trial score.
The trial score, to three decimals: 0.509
